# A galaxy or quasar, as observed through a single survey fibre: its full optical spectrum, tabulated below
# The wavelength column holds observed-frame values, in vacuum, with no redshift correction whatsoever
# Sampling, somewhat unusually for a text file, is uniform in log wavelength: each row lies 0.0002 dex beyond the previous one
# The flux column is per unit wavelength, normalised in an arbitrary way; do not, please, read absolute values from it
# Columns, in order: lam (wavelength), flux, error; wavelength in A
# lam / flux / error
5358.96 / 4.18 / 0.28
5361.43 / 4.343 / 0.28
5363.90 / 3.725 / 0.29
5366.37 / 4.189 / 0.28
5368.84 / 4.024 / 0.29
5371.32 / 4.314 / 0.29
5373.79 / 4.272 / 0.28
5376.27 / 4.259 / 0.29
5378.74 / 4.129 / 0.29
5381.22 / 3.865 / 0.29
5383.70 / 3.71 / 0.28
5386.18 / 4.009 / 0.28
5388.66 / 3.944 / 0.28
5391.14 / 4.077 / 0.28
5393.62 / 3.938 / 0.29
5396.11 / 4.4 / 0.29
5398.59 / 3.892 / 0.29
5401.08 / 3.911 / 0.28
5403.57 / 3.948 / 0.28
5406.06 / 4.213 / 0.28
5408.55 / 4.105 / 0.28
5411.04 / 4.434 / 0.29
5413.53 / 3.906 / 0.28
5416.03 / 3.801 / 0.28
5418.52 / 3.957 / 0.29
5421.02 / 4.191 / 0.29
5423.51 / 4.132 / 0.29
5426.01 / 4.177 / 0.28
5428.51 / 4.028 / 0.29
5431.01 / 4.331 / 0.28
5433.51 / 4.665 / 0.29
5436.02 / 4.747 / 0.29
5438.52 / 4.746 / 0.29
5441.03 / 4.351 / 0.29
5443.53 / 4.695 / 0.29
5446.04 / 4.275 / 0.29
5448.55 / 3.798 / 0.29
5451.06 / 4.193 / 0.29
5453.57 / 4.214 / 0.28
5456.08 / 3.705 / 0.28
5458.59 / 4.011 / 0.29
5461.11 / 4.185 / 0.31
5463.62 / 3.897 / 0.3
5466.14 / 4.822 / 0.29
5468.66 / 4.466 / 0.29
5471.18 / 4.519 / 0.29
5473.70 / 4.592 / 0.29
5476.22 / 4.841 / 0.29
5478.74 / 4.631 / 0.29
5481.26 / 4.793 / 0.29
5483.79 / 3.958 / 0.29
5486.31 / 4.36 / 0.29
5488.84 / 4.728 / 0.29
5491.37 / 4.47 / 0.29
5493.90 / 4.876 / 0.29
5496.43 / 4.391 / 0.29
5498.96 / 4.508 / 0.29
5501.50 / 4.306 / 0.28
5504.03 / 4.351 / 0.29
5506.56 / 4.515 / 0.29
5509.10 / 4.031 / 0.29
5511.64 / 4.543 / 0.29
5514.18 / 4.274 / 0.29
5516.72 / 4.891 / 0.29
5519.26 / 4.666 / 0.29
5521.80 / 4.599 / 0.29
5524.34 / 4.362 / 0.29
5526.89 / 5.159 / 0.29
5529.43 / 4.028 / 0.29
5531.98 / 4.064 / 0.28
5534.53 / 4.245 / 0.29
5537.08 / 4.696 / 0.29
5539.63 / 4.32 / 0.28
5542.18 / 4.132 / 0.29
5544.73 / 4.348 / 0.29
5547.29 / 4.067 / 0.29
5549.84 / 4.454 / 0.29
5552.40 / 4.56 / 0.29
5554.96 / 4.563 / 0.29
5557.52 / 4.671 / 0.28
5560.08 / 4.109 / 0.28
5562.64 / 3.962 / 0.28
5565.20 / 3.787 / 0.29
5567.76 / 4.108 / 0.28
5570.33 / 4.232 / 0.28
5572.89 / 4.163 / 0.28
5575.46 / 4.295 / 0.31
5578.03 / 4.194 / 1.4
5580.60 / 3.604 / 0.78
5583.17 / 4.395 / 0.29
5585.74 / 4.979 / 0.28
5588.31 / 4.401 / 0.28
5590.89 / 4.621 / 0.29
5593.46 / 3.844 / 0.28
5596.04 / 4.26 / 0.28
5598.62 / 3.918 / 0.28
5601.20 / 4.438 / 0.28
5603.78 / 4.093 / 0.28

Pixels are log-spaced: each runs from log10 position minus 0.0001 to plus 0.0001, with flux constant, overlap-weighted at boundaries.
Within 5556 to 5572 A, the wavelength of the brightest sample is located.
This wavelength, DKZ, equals 5557.52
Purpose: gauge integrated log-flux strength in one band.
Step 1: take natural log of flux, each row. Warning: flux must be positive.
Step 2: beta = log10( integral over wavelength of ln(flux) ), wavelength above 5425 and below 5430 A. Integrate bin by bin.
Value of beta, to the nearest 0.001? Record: 0.849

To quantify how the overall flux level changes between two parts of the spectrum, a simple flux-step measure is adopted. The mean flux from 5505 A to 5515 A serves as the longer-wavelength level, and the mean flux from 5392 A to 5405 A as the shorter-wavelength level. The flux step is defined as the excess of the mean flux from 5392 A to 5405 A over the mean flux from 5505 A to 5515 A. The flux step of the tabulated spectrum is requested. -0.3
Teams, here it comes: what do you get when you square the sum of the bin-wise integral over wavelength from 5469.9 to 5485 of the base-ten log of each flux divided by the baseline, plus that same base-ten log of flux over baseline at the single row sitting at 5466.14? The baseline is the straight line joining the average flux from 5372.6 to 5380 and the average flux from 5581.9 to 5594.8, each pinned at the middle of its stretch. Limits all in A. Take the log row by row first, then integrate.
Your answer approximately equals 0.14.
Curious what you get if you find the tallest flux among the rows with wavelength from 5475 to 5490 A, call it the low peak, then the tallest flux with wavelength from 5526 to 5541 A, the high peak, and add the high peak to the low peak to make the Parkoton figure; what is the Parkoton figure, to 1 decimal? 10.0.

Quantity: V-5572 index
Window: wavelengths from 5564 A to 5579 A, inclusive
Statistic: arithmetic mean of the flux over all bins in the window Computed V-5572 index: 4.13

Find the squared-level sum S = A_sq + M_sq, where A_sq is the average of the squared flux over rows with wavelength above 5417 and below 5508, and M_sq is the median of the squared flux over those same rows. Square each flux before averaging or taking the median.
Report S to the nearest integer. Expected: 38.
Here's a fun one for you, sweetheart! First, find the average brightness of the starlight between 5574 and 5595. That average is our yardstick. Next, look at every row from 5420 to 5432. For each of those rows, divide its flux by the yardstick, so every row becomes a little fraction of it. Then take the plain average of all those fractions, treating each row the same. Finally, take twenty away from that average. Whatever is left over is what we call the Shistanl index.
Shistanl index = -19.0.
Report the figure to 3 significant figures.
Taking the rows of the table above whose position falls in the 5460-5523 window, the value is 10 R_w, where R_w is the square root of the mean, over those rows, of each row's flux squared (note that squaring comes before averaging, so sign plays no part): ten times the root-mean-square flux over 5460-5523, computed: 45.0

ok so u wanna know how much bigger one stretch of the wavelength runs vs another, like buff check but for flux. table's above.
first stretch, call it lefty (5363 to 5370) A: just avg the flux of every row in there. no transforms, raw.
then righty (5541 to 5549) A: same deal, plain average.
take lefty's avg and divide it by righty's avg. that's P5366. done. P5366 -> 0.95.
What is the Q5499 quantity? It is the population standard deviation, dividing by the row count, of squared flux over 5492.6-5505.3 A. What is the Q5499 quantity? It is 1.9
